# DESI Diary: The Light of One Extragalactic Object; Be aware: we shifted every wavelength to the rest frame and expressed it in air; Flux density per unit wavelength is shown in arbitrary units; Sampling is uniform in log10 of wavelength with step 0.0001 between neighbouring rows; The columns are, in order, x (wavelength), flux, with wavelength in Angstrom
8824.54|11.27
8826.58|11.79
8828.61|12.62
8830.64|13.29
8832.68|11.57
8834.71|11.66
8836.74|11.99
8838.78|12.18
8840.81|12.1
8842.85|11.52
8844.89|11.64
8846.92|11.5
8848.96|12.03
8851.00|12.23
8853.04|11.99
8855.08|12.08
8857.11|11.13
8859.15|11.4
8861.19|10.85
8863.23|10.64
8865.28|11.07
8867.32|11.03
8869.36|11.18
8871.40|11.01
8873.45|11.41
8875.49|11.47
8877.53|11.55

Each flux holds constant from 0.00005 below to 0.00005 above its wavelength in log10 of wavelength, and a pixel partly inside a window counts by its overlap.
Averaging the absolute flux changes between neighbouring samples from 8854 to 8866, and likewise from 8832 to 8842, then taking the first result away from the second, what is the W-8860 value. -0.3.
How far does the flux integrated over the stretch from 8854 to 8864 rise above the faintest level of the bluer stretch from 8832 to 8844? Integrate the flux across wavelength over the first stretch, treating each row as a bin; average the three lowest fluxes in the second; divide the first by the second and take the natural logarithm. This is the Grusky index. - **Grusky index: 2.3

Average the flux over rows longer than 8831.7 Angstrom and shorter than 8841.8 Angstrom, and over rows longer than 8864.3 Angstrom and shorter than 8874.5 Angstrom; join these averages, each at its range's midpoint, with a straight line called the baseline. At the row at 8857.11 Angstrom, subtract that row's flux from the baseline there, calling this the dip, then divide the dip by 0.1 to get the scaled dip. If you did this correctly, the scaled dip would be 3.0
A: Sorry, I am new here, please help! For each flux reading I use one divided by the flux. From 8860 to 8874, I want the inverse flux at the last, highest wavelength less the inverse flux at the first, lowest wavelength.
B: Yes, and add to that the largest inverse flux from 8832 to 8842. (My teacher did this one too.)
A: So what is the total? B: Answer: 0.0819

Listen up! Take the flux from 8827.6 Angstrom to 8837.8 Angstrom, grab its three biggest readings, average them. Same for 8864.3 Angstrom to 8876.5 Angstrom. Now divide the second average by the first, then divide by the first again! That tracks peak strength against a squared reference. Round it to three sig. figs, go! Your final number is 0.0711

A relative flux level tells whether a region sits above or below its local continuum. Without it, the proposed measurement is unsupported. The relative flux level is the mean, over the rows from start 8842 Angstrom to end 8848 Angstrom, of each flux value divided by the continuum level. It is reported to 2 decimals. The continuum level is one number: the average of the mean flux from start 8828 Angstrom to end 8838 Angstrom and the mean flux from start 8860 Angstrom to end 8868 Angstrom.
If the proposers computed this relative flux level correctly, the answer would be 1.00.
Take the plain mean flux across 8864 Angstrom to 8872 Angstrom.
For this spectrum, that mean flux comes 11.1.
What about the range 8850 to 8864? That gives 11.5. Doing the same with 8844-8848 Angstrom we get 11.6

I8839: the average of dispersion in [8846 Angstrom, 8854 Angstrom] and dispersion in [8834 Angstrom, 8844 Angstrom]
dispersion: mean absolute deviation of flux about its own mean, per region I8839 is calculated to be 0.23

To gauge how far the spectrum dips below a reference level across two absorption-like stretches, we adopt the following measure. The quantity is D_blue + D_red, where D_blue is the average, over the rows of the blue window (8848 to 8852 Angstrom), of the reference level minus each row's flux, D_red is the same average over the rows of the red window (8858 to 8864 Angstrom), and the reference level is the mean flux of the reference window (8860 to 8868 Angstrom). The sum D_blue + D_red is -1.3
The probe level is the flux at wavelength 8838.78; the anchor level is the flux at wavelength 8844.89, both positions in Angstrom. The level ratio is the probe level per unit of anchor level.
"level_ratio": 1.05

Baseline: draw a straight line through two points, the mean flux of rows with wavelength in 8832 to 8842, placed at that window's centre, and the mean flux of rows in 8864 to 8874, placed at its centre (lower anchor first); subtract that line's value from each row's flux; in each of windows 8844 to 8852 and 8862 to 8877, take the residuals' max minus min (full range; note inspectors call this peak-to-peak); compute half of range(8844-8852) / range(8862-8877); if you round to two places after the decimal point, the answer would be 0.37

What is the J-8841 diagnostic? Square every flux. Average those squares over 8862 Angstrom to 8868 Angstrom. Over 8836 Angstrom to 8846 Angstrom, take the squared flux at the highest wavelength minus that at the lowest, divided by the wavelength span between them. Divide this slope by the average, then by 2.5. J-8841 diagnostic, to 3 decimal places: -0.003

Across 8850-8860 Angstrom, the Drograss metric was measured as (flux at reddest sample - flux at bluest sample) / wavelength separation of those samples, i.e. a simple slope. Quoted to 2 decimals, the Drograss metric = -0.10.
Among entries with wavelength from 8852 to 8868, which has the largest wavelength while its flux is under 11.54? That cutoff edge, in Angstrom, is 8867.32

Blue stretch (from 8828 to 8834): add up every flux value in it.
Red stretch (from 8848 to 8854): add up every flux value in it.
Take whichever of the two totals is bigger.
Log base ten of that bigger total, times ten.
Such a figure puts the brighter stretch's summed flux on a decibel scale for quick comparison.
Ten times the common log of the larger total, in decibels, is 15.7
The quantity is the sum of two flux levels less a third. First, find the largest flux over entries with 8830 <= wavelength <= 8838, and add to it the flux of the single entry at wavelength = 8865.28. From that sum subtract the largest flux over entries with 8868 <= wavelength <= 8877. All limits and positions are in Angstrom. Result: 12.9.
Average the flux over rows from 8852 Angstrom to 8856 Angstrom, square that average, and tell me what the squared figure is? 145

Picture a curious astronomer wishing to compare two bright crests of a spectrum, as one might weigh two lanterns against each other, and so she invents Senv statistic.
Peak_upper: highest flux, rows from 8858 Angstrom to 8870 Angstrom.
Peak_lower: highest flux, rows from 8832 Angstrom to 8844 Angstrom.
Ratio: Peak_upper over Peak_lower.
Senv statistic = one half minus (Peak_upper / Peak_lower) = -0.436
